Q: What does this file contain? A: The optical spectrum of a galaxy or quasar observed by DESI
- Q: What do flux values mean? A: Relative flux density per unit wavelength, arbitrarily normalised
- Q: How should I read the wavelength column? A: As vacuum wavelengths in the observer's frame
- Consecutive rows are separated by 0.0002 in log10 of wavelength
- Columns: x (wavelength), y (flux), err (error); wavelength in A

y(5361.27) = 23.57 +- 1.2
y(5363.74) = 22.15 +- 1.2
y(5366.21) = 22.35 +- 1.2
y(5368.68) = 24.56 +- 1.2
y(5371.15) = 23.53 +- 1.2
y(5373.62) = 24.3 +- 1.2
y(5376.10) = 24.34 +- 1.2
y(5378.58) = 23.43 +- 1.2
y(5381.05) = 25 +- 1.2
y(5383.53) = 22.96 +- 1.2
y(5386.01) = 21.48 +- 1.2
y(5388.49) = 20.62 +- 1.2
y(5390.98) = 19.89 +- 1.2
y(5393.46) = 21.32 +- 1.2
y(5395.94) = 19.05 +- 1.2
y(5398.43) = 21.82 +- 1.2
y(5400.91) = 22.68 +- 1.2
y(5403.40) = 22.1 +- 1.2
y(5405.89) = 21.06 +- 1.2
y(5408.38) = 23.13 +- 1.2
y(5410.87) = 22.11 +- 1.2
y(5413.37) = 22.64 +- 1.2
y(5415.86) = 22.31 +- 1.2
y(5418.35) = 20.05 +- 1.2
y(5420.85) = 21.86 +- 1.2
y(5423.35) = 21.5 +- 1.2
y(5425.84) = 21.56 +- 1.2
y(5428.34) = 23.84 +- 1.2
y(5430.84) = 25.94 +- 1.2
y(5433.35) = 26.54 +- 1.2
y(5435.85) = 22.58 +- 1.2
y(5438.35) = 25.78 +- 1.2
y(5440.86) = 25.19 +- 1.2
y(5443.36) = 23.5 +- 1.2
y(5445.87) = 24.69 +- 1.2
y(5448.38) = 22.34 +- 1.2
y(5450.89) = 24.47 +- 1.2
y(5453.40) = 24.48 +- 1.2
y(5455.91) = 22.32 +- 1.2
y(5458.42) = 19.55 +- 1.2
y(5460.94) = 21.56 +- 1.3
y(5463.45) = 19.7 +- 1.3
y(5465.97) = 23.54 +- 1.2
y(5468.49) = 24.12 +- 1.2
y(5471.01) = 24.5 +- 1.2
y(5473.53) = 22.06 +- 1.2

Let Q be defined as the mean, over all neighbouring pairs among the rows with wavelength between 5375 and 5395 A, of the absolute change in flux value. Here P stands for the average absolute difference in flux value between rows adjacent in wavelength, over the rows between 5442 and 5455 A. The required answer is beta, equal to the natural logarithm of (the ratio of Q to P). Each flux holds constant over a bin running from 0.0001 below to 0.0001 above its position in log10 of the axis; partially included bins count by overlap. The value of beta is -0.1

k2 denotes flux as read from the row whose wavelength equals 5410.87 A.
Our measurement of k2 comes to 22.11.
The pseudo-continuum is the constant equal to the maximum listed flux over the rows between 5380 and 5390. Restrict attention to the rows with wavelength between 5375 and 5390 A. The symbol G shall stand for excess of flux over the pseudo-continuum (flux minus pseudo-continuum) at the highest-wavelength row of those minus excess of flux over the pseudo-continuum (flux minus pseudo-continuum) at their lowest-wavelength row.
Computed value -3.7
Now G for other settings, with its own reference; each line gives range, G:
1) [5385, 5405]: 0.6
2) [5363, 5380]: 1.3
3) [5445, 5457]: -2.4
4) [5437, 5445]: -2.3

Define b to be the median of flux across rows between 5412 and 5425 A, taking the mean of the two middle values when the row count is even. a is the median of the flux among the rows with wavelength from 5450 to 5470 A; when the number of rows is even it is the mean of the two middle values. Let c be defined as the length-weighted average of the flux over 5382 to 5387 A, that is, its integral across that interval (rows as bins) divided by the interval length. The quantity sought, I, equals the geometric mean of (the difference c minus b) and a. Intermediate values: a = 22.9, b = 21.9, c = 22.4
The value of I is 3.6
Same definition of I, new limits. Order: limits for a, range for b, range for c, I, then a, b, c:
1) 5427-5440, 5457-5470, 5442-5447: 8.1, 25.8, 21.6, 24.1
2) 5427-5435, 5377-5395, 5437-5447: 9.2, 25.9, 21.5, 24.8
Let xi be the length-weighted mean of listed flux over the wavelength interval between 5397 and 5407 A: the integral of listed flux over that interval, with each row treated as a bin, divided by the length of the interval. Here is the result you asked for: 21.9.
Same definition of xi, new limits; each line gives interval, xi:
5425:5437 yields 24.2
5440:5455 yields 24.0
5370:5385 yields 23.9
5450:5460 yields 22.6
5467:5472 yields 24.2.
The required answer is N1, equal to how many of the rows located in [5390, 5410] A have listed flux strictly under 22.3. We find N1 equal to 6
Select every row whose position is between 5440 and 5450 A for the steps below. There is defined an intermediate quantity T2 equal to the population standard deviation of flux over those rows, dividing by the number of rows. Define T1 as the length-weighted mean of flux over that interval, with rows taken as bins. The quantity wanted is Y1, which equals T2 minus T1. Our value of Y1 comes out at -22.8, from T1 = 23.9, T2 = 1.1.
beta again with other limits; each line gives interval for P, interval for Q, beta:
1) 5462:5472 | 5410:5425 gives -0.4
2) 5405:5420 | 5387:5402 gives 0.3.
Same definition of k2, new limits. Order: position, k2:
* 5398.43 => 21.82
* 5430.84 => 25.94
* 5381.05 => 25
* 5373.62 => 24.3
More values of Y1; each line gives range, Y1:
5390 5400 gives -19.5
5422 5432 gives -21.3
